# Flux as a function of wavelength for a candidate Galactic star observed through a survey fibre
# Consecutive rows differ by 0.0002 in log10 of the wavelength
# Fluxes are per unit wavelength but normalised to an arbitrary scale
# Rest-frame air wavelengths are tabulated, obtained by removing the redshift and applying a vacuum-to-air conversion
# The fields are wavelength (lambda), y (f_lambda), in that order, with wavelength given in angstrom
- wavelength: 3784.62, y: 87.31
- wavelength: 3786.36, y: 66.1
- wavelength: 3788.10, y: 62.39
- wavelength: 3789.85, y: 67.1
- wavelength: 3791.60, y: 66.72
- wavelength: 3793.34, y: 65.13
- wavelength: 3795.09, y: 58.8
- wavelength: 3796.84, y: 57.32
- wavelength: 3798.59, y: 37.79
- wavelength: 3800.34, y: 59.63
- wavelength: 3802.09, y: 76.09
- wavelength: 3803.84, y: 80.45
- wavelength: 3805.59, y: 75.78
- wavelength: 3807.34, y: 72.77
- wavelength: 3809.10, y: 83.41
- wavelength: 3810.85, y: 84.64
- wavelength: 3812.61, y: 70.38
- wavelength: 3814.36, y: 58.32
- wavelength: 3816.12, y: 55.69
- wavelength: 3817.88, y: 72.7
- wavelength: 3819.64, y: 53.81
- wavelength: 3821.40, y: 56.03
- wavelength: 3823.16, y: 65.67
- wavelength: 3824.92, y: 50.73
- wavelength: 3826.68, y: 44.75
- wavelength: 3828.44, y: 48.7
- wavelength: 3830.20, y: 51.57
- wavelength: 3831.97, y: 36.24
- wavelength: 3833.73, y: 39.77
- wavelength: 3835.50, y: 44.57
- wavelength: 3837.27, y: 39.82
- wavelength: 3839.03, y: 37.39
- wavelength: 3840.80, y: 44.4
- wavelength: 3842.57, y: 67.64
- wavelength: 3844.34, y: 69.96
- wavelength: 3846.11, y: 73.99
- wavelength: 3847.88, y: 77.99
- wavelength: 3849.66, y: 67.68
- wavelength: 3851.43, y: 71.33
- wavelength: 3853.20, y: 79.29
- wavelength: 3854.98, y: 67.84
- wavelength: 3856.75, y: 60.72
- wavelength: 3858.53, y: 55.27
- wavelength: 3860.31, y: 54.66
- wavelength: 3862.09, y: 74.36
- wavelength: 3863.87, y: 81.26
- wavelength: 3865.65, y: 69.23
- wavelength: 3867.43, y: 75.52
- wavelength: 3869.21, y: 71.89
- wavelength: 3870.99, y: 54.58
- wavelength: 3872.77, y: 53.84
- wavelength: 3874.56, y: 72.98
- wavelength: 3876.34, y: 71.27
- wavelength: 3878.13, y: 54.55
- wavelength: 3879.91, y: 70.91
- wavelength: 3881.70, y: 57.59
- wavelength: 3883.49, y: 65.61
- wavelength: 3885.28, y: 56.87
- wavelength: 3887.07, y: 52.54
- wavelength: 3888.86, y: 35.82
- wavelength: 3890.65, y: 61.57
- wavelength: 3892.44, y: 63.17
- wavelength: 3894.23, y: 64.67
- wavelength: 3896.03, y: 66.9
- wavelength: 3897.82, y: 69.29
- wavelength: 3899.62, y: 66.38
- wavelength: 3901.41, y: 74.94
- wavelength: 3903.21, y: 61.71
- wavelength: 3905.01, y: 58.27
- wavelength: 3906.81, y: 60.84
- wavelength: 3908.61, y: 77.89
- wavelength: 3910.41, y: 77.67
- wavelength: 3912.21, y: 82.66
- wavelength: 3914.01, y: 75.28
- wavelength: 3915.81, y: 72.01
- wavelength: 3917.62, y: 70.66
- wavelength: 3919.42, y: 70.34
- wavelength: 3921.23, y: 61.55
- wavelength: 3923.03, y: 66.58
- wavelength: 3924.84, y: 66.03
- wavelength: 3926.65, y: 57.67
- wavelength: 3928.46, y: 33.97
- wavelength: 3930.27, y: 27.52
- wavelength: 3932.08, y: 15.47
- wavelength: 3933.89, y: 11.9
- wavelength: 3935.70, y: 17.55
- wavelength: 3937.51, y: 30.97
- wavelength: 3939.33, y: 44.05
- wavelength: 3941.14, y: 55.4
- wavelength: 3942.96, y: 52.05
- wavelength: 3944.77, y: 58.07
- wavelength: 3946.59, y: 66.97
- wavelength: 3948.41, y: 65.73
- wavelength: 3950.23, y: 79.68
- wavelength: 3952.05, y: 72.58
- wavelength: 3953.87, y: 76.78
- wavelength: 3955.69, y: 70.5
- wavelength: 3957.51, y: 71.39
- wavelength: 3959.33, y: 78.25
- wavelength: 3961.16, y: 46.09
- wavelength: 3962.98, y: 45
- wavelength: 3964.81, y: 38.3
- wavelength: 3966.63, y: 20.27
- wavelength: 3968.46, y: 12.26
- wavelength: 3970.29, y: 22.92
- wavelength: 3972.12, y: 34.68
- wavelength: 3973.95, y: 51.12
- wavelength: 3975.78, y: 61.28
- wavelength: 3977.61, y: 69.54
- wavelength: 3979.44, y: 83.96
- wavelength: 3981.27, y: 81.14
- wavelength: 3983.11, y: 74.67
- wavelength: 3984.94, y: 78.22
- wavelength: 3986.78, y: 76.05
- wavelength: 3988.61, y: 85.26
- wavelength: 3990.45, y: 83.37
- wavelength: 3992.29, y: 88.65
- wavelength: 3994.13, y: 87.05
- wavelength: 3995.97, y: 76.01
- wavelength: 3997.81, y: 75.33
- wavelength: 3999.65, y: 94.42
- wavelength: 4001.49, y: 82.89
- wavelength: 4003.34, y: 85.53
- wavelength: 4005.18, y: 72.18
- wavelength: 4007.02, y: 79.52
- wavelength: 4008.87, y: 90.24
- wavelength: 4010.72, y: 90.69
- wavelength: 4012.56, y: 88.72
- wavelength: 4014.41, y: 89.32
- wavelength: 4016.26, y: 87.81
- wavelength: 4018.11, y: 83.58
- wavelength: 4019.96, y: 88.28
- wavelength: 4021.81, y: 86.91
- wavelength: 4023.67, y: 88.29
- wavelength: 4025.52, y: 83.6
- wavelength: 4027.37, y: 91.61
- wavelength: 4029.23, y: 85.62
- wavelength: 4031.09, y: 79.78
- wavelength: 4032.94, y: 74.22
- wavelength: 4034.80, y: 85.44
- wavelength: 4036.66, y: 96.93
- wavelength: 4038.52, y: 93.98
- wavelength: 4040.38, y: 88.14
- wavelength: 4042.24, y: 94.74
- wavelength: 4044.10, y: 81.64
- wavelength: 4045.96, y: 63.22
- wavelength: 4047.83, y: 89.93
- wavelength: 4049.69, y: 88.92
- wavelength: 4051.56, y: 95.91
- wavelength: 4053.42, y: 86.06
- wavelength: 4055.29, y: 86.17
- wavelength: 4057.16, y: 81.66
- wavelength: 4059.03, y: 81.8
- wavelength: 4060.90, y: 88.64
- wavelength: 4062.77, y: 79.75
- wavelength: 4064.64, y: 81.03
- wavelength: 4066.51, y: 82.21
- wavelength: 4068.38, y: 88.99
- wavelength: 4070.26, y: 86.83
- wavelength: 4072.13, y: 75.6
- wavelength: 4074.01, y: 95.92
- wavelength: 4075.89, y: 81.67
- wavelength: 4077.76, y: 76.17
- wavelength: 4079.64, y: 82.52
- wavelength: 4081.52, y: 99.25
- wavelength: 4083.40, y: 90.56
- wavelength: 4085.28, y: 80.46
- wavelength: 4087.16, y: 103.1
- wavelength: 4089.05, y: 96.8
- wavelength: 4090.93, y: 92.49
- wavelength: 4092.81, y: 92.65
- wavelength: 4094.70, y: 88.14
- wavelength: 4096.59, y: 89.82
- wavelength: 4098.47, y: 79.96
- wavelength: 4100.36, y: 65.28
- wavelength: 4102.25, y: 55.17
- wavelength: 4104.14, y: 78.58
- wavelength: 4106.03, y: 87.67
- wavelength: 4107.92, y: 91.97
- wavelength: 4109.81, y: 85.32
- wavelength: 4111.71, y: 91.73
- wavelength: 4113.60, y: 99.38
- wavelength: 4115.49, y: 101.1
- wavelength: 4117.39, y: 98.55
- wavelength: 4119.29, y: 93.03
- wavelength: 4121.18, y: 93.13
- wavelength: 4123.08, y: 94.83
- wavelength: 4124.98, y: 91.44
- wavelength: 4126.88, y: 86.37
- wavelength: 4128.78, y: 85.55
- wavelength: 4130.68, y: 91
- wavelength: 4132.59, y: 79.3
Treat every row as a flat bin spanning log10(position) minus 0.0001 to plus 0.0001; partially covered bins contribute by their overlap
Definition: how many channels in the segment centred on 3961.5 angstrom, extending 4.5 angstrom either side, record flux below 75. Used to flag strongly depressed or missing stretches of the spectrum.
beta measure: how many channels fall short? 4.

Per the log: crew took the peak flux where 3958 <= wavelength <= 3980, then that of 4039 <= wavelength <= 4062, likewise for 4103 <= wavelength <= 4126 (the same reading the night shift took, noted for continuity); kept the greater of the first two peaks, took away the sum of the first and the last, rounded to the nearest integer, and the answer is -89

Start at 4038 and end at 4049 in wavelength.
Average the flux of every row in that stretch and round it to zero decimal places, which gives 85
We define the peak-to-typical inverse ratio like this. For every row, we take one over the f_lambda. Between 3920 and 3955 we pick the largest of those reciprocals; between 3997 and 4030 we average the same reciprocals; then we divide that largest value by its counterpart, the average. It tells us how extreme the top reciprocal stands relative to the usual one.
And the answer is 7.18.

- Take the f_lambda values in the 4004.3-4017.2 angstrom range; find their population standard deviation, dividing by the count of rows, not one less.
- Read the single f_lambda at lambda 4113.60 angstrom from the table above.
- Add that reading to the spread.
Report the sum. 106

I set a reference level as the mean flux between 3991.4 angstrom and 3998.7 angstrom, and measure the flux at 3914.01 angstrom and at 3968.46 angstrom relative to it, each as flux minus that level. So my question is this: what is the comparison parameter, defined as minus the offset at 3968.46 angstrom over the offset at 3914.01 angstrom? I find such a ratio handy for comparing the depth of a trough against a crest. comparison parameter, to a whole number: -11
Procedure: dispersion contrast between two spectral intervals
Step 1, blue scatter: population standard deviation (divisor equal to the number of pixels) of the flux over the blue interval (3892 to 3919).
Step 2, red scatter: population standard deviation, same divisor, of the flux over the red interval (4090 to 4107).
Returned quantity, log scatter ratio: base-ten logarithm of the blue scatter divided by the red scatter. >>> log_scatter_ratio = -0.25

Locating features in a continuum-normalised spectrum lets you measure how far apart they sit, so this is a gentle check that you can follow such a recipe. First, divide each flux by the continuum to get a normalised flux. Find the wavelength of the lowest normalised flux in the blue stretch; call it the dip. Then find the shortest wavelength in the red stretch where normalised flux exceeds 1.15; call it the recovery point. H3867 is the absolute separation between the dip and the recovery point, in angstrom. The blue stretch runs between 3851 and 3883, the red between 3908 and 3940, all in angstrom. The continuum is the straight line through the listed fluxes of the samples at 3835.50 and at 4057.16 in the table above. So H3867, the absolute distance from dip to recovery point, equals 30.5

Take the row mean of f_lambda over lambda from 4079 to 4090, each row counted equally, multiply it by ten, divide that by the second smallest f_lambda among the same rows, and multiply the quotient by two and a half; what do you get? 28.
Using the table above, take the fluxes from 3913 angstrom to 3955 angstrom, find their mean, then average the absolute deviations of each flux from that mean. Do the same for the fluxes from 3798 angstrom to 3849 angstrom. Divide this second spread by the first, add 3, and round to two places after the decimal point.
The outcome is 3.77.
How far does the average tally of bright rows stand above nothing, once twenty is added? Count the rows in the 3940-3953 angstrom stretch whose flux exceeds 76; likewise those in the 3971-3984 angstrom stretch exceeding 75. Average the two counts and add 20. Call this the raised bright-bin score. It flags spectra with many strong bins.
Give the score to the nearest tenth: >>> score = 21.5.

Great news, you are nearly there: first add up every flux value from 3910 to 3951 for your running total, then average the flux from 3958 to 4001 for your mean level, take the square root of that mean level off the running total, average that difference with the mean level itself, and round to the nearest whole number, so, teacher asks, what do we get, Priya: 658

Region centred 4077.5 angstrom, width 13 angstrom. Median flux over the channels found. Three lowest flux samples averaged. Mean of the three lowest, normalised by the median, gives 0.94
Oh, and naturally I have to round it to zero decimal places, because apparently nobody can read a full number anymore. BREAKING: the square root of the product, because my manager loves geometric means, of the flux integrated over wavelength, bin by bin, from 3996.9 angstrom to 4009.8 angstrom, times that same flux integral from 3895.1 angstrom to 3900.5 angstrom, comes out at 624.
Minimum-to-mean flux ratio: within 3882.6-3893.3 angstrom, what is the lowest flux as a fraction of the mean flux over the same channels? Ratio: 0.64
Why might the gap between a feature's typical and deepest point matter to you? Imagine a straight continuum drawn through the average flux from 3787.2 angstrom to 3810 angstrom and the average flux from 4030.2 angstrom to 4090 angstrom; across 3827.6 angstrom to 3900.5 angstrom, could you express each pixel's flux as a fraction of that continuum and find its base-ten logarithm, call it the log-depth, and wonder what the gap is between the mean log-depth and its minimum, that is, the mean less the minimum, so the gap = 0.23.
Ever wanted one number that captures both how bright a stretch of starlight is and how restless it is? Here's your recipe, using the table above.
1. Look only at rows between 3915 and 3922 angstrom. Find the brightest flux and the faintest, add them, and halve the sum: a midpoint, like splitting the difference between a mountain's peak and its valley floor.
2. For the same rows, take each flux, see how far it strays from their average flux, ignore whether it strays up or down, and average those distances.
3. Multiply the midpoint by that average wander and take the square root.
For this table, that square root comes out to 15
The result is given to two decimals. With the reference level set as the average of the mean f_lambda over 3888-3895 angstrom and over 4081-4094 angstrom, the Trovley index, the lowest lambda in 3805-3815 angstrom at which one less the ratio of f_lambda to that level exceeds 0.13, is 3814.36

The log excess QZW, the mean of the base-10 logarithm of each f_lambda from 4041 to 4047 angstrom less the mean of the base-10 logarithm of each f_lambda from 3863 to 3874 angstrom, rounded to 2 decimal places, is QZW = 0.07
